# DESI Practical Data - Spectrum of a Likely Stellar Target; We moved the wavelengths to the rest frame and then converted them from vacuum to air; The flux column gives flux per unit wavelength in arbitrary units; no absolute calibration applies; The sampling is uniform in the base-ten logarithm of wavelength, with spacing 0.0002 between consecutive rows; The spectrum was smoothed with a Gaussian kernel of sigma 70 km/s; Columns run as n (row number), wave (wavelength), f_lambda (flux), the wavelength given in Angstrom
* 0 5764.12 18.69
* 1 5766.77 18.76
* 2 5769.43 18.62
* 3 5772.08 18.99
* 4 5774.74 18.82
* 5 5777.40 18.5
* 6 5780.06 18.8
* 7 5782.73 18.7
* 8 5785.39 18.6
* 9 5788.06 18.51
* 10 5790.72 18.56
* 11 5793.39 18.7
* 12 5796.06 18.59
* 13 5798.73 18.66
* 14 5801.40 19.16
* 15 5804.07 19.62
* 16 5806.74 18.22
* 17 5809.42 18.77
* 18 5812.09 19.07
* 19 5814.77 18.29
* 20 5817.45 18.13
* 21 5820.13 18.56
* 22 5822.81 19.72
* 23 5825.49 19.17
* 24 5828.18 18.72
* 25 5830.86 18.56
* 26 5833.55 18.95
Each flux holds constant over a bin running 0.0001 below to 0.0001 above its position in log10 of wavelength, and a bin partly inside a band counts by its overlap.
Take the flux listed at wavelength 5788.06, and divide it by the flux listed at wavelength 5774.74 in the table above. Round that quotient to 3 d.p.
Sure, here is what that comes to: 0.984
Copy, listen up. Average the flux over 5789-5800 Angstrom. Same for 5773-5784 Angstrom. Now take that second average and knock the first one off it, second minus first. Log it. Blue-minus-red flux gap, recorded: 0.1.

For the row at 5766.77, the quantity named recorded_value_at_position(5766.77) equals 18.76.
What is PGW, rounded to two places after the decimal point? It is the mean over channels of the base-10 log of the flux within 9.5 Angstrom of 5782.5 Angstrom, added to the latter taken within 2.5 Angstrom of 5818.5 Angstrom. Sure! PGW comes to 2.53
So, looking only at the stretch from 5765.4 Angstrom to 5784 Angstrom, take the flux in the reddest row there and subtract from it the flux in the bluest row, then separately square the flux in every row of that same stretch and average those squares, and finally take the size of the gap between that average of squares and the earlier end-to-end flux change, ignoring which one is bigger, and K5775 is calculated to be 351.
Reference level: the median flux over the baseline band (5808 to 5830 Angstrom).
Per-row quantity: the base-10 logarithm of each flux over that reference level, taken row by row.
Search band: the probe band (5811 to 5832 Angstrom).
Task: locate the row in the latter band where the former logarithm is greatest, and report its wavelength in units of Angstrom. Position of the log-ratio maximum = 5822.81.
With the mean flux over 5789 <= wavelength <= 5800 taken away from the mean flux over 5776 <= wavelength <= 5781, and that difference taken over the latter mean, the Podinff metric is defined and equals 0.001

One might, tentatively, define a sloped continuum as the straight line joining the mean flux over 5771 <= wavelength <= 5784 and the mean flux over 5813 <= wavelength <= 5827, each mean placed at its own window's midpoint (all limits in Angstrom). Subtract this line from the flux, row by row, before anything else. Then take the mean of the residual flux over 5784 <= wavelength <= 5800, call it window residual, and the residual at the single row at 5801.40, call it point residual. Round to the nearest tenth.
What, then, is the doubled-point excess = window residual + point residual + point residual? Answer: 0.6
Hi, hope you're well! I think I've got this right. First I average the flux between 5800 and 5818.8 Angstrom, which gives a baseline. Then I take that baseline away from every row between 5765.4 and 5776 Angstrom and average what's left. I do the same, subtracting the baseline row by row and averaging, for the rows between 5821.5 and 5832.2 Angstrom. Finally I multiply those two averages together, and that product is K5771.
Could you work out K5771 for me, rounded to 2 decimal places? 0.01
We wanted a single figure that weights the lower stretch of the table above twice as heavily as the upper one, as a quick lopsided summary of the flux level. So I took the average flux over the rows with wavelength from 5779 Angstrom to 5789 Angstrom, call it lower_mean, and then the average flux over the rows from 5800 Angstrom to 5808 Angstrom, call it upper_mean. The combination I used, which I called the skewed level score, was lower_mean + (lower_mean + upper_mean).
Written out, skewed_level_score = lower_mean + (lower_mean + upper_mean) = 56.3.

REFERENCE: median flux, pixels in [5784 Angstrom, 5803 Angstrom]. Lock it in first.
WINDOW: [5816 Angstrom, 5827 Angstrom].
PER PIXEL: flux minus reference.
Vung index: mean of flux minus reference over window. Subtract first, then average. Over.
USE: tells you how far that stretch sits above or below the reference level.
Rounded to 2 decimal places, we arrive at 0.29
